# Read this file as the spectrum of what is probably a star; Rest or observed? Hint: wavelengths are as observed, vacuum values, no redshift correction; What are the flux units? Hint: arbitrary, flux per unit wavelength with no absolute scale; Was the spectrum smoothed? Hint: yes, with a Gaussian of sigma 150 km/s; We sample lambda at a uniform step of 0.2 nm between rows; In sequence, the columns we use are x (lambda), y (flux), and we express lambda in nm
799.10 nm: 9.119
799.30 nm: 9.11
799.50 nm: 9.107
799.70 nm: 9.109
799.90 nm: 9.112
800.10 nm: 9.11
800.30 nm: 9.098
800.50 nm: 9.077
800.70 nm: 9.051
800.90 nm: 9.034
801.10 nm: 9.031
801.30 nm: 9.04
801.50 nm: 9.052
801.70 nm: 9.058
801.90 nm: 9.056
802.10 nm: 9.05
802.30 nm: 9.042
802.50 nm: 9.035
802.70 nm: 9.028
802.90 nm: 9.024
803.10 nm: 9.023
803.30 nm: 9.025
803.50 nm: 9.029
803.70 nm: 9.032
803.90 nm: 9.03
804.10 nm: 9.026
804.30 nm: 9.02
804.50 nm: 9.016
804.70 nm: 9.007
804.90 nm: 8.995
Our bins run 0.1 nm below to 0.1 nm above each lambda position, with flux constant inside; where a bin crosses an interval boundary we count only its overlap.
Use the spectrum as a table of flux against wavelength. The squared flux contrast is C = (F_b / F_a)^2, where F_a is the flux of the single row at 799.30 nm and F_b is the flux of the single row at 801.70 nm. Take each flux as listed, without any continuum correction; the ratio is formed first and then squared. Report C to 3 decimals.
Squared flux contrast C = 0.989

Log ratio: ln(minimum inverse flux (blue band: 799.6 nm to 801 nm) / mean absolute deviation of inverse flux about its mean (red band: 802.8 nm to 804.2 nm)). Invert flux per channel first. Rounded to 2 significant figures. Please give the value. 8.0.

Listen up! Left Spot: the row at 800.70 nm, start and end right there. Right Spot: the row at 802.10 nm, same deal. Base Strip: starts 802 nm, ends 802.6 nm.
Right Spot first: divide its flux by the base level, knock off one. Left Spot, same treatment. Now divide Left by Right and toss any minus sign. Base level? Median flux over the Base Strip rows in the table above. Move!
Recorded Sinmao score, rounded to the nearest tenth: 1.1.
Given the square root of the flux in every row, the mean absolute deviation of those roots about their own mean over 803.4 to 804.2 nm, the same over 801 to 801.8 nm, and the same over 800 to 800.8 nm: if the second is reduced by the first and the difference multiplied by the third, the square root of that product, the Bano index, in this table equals 0.0021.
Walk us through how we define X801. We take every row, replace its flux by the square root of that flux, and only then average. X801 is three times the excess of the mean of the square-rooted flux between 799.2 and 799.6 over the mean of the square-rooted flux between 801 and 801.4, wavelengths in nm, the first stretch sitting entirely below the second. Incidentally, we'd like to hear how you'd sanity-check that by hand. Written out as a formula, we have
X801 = 0.036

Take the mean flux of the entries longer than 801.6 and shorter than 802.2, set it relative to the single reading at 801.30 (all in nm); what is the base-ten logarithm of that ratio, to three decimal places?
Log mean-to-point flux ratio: 0.001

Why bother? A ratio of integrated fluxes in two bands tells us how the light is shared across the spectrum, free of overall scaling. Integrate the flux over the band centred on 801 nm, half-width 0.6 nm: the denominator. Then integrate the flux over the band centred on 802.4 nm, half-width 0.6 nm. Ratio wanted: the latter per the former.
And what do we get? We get 0.999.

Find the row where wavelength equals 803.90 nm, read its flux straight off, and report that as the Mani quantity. 9.03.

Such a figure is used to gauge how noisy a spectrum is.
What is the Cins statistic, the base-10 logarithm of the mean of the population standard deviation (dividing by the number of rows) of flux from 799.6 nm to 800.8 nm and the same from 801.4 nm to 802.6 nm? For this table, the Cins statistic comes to -1.82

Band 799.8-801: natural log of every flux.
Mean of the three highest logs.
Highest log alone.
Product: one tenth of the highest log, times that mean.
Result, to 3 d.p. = 0.488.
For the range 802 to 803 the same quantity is 0.485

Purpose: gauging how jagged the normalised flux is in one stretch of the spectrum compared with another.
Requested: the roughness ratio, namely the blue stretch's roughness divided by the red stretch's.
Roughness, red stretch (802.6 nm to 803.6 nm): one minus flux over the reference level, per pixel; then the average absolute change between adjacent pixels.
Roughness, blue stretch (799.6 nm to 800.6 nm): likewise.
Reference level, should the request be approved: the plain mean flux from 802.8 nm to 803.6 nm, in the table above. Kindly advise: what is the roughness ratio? 3.5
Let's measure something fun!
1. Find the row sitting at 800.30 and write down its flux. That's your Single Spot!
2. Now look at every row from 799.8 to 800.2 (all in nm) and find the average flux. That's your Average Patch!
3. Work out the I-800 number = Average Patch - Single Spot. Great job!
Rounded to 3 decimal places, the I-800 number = 0.013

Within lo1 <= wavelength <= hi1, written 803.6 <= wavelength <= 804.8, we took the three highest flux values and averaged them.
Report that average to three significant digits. 9.03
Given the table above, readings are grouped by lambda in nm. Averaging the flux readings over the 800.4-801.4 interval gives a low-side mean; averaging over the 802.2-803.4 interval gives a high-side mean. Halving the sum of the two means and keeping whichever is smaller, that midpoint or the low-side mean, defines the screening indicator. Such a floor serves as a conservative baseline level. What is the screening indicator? 9.04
